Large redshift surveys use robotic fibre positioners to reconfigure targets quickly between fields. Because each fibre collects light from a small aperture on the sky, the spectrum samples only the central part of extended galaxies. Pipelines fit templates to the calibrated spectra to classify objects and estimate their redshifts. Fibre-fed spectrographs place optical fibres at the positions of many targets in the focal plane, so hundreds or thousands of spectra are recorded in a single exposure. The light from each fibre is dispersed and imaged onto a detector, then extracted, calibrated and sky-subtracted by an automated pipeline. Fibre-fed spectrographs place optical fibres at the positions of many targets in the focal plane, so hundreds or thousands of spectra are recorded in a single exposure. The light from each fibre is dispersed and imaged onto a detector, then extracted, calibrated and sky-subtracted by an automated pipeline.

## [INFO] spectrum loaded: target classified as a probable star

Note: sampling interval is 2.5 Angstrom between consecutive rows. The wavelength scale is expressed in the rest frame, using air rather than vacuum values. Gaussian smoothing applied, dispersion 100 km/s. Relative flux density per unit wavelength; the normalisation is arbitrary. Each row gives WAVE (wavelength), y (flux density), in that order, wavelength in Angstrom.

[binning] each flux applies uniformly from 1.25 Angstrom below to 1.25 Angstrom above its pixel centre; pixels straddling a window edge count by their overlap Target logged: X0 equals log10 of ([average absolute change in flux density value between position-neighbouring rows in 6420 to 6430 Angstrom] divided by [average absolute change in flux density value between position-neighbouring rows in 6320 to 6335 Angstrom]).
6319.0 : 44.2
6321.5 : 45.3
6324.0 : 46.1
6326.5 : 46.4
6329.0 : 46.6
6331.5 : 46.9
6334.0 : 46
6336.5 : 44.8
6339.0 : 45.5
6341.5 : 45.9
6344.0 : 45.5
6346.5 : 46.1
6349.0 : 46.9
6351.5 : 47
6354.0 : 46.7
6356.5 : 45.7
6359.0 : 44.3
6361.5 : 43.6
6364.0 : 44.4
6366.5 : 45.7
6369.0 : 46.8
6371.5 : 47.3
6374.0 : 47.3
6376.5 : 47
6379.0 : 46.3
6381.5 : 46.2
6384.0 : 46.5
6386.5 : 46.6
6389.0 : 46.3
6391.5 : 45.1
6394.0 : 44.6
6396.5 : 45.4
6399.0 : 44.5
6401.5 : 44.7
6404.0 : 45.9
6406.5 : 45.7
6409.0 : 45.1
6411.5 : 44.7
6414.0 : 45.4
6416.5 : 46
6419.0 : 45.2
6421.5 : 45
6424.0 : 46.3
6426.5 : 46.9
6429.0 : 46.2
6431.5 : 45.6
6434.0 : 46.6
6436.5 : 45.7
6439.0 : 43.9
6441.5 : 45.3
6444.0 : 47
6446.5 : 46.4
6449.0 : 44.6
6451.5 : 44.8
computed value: 0.2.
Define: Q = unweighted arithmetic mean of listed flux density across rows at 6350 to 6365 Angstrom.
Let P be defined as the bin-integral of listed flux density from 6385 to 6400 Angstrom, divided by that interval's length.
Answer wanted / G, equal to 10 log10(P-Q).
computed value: -8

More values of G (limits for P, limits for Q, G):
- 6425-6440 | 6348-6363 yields -8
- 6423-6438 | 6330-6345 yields -4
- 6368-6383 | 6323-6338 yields -2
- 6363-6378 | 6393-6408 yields 1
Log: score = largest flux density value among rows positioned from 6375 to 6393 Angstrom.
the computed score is 47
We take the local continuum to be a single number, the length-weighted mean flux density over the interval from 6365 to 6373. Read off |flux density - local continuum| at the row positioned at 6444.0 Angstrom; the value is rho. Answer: 0.45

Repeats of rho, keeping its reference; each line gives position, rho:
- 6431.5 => 0.95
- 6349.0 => 0.35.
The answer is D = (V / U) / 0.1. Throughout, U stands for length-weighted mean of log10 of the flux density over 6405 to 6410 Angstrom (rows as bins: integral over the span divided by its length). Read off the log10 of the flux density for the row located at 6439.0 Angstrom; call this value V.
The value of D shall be 9.9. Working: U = 1.657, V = 1.64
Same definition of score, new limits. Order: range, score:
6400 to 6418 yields 46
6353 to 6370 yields 46.8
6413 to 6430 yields 46.9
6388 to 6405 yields 46.3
